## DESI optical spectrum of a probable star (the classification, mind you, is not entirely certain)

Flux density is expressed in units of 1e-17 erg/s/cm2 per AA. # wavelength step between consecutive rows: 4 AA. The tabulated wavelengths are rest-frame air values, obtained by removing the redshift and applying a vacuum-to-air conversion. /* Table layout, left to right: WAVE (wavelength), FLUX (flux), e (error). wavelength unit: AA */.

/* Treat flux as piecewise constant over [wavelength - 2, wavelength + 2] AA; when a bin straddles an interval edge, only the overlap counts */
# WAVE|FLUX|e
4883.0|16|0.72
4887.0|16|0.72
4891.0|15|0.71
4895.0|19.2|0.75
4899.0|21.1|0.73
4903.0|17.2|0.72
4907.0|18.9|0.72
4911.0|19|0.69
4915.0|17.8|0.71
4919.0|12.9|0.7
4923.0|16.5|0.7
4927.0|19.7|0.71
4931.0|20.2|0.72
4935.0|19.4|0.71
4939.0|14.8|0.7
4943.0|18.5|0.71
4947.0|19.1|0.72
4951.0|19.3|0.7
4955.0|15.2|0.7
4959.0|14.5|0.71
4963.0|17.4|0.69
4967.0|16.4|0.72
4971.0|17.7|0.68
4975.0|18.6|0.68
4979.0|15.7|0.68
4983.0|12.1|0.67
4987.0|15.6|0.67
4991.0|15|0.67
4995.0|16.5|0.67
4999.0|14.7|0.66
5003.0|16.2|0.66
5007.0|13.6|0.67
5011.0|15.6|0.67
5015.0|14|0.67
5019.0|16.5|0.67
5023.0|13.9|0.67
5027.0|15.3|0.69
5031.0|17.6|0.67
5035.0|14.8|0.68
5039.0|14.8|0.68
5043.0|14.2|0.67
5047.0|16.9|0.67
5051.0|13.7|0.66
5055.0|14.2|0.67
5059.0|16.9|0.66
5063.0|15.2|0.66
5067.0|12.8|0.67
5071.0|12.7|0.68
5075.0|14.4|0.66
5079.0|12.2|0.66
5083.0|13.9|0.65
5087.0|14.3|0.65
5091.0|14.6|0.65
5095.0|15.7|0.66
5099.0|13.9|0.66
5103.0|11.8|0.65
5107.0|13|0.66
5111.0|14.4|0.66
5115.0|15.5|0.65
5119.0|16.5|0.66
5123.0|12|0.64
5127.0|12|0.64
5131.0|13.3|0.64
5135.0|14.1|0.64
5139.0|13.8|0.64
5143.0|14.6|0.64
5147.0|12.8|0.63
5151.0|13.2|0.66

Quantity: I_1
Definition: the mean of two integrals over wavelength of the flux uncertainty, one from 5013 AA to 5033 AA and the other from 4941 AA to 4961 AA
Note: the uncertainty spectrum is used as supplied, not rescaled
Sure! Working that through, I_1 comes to 13.8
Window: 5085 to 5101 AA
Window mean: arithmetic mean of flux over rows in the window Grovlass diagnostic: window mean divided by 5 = 2.9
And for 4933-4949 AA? 3.6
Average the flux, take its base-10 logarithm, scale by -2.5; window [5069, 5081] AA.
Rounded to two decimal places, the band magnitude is -2.79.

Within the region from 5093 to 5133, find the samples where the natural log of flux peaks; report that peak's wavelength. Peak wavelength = 5119.0 AA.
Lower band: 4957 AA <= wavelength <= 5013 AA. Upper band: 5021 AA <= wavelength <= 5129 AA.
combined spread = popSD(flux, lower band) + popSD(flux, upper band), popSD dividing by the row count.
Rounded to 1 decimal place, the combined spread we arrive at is 3.2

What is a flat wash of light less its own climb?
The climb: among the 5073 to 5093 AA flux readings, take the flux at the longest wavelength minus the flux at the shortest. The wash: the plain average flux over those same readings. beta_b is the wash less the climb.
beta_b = 13.7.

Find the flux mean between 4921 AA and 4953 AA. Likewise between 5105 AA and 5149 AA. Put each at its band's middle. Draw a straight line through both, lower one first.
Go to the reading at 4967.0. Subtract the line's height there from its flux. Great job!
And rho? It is -1.3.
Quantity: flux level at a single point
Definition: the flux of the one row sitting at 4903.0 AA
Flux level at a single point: 17.2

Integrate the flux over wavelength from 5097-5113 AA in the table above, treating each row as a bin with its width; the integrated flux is 212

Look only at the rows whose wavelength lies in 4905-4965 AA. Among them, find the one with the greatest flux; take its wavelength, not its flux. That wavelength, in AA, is 4931.0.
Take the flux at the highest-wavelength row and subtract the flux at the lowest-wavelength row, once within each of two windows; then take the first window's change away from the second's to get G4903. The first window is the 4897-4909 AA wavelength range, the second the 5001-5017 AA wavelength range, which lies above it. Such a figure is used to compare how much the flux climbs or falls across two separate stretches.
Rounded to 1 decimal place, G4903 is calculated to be 0.0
